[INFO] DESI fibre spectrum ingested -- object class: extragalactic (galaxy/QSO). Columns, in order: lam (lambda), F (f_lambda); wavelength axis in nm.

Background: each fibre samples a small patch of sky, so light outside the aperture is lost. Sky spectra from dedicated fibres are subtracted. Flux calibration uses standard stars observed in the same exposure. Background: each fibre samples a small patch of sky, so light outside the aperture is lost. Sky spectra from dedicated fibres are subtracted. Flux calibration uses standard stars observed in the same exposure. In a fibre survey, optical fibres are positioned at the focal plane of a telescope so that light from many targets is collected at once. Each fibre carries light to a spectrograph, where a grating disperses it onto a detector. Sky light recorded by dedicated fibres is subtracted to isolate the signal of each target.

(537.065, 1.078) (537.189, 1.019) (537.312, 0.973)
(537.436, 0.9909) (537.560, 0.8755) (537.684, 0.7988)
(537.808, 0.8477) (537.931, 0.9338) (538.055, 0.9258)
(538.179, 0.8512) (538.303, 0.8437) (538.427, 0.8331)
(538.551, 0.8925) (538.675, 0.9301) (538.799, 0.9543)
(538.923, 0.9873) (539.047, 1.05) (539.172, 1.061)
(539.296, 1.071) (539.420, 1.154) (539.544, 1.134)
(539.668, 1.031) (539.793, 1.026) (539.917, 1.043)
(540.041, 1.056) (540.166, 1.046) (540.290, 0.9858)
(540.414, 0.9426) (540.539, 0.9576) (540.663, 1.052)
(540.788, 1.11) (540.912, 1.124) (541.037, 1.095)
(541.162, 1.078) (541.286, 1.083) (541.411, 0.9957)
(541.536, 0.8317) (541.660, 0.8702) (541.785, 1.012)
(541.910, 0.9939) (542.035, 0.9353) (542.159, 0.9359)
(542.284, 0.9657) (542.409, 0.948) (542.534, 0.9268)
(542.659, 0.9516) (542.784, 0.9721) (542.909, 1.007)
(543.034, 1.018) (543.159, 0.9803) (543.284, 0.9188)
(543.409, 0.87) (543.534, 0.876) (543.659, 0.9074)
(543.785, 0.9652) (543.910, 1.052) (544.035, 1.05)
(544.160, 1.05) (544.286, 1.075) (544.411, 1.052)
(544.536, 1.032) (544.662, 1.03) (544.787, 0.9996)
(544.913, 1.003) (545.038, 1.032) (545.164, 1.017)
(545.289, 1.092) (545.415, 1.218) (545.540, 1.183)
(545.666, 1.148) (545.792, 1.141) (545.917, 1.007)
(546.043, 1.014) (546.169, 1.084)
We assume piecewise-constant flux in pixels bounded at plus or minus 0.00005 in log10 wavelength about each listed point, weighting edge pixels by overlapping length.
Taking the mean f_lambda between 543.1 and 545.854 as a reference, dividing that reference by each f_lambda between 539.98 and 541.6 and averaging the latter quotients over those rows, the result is 1.01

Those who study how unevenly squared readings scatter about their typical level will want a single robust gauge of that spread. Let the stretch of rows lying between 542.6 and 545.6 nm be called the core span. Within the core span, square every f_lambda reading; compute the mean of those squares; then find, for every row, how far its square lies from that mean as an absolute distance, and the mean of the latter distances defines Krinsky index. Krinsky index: 0.12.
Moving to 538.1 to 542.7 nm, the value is 0.14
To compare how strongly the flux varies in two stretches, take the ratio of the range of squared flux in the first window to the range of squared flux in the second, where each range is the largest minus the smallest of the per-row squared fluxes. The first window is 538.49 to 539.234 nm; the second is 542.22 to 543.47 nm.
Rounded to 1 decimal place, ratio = 1.2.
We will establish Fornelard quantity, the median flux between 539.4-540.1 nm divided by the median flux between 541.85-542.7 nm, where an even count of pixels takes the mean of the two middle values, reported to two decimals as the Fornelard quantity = 1.11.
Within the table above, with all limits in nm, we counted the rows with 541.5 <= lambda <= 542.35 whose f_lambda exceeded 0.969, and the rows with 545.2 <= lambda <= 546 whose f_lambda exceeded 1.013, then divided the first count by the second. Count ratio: 0.40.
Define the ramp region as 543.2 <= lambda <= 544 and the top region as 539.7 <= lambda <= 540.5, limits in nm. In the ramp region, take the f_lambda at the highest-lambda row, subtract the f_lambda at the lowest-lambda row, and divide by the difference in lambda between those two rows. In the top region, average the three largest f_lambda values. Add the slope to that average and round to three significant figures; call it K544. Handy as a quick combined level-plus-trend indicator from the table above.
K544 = 1.26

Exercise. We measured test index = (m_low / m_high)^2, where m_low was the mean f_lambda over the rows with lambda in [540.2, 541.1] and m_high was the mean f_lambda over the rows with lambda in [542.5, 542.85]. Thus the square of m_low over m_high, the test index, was 1.19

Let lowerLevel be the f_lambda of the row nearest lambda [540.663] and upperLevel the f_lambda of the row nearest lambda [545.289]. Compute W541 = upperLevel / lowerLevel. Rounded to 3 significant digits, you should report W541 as 1.04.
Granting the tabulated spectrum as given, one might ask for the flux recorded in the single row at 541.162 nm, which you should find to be 1.078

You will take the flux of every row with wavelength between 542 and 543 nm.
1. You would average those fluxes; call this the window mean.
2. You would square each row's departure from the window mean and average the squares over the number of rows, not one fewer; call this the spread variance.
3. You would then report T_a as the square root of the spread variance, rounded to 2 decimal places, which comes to 0.02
